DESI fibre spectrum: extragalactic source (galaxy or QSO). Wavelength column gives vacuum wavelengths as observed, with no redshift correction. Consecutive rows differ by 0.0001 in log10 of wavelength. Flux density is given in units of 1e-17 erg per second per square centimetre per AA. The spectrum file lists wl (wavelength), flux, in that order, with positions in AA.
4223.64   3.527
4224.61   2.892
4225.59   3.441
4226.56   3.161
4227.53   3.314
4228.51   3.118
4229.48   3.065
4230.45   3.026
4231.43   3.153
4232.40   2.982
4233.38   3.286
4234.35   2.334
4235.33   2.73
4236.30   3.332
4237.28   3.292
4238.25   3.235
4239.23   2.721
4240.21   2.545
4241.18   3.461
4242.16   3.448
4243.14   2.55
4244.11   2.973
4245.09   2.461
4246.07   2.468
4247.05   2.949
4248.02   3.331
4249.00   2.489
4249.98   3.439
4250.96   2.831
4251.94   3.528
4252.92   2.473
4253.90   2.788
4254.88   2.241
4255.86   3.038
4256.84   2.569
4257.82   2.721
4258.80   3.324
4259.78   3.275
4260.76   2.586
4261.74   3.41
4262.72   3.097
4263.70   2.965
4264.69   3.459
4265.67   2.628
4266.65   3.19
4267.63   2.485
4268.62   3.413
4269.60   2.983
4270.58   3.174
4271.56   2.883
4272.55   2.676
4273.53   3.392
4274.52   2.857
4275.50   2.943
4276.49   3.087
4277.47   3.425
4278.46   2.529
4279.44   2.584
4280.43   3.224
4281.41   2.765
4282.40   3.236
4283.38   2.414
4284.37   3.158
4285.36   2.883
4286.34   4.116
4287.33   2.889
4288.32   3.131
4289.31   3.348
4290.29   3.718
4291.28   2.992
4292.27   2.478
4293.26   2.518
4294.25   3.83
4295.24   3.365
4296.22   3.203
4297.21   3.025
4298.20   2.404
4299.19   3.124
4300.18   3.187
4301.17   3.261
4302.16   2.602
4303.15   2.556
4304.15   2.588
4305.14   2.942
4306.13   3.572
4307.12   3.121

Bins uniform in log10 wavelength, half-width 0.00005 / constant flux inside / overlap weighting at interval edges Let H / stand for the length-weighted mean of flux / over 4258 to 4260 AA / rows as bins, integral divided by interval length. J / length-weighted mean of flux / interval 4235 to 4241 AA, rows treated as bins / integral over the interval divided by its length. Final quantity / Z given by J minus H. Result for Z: -0.21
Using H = 3.22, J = 3.01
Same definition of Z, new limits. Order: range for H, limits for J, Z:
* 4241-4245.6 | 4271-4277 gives 0.04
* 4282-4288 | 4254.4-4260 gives -0.27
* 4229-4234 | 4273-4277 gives -0.01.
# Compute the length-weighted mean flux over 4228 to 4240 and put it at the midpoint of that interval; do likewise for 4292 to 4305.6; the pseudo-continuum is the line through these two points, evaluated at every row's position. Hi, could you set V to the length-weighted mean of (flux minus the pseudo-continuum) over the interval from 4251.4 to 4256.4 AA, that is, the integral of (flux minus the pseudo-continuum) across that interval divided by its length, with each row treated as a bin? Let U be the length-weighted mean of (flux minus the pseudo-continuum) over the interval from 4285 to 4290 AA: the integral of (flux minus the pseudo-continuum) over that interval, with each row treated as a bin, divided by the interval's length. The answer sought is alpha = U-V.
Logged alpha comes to 0.5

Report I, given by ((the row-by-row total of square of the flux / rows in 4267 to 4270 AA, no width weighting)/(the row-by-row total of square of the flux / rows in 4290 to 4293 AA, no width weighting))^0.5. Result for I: 0.96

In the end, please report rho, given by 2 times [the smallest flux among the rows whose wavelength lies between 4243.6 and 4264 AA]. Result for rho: 4.48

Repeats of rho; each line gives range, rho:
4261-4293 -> 4.83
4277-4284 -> 4.83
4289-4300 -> 4.81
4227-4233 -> 5.96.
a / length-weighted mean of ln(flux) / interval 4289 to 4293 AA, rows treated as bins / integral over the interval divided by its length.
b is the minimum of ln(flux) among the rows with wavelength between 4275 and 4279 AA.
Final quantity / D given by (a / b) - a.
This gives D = 0.09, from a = 1.12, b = 0.93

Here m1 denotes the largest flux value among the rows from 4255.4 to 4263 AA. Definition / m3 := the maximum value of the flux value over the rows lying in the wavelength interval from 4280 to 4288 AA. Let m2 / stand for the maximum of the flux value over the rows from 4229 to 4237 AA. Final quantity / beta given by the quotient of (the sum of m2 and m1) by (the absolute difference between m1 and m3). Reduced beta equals 10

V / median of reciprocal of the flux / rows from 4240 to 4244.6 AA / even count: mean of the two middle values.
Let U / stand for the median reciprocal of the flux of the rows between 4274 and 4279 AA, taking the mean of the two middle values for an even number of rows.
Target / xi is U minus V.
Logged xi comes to 0.003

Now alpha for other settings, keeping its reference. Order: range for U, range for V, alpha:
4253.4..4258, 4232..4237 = -0.3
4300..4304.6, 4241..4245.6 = -0.1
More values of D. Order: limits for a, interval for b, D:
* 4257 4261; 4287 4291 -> -0.06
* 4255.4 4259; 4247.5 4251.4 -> 0.10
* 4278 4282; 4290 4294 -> 0.10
